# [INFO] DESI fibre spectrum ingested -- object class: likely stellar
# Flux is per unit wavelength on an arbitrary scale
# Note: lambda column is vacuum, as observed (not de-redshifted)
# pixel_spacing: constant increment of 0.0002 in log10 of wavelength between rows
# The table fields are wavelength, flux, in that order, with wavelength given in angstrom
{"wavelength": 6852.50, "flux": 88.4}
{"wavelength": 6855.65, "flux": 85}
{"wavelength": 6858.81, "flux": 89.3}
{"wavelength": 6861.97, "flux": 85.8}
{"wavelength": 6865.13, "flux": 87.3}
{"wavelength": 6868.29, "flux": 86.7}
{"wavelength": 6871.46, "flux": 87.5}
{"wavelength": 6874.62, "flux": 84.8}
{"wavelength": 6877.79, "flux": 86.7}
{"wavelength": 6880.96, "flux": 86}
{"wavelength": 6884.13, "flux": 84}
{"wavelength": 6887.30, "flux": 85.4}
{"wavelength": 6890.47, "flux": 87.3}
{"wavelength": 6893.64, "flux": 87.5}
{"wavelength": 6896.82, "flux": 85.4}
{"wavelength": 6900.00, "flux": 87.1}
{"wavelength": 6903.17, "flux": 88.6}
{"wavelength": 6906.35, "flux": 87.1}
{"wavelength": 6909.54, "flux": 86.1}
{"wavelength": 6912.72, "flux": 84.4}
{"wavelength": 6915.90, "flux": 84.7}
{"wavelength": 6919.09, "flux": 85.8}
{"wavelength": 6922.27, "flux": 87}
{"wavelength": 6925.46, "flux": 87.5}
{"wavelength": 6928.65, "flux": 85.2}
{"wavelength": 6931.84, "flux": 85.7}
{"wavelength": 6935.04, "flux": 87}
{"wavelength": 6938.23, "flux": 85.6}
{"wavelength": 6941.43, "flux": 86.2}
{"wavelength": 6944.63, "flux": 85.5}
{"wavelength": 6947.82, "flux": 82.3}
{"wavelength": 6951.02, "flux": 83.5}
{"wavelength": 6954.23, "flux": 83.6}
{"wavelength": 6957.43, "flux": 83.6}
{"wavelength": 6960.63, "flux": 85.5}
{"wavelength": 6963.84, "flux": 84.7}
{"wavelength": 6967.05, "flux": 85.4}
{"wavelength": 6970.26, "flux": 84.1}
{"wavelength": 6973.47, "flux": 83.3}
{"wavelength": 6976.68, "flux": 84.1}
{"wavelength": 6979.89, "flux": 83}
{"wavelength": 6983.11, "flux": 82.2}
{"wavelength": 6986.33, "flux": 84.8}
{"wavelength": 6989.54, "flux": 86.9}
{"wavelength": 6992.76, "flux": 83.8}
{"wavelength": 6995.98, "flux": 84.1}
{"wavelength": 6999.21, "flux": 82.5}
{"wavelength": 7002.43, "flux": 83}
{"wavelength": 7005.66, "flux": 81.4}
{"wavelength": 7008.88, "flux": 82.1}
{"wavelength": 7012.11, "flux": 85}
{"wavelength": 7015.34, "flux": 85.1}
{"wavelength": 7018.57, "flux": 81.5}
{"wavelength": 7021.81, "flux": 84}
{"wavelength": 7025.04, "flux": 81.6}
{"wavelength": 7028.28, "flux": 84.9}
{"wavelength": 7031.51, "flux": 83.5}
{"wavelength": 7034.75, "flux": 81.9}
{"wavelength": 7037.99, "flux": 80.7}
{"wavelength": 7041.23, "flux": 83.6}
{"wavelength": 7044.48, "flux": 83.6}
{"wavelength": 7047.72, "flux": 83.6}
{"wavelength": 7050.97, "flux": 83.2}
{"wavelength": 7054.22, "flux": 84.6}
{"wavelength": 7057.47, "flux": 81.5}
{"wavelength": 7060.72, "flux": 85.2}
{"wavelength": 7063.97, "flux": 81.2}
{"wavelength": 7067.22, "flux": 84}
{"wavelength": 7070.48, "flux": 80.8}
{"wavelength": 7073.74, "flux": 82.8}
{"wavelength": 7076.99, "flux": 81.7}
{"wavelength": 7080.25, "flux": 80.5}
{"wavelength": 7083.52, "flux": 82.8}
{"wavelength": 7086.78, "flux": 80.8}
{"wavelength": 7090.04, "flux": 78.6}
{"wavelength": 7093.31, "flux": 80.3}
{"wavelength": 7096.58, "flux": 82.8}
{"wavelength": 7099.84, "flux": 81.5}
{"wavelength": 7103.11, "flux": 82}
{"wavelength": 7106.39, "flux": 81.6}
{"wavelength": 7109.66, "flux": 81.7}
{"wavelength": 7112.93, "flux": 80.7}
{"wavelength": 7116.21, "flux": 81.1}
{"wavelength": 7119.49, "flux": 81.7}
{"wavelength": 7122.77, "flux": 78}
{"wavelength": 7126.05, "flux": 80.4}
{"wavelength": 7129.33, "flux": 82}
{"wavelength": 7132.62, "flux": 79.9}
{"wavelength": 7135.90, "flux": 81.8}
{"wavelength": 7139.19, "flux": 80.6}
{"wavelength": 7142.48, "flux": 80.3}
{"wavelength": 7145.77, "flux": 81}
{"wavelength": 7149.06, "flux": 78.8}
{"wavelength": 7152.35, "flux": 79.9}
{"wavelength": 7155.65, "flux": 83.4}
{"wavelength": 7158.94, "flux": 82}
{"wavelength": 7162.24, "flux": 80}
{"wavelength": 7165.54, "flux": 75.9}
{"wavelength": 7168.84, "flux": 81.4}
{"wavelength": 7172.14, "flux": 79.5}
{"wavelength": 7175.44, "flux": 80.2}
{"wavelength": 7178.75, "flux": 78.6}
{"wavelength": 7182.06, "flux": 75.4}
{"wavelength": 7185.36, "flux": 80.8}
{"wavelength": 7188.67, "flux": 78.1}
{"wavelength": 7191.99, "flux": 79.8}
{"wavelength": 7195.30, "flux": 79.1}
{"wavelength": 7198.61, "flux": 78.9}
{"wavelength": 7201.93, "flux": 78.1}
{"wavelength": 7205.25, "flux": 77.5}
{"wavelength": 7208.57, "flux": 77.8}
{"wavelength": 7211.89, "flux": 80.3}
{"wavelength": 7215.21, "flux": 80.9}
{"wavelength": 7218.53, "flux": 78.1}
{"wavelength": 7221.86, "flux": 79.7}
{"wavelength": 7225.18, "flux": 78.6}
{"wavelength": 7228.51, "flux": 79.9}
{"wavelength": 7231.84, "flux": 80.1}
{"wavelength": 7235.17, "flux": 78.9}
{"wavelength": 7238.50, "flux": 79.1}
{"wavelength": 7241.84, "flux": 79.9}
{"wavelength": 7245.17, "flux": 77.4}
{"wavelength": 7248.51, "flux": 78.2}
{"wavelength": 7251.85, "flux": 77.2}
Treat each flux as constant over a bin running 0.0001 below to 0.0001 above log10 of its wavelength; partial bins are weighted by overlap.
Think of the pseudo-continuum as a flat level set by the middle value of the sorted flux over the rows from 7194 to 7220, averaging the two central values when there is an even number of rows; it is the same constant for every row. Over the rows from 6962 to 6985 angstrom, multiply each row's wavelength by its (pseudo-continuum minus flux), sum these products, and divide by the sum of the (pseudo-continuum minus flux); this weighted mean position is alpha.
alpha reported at 6972.4 angstrom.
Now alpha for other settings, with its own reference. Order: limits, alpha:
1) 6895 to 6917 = 6905.8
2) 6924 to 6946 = 6934.8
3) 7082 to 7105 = 7093.9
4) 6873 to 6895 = 6884.7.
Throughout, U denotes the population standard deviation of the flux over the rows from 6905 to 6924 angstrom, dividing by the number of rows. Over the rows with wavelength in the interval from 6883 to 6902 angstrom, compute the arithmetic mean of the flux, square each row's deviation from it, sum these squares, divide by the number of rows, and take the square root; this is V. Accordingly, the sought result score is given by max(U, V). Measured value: 1.28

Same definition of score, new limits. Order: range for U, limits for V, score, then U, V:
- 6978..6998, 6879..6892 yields 1.49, 1.49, 1.19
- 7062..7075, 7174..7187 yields 2.09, 1.28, 2.09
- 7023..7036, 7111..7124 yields 1.42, 1.33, 1.42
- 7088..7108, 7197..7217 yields 1.35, 1.35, 1.28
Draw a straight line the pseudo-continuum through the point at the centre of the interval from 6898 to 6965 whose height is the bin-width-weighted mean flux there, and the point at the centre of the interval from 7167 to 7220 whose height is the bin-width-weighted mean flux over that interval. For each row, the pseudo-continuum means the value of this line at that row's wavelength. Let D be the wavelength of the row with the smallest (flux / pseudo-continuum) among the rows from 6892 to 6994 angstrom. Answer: 6947.82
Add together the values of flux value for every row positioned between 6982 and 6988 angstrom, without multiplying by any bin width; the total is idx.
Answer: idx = 167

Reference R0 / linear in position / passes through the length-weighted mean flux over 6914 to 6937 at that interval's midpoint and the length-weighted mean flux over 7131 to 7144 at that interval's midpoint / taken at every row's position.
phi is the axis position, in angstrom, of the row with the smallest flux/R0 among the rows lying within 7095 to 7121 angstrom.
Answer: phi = 7112.93 angstrom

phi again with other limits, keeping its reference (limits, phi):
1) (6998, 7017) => 7005.66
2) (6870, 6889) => 6884.13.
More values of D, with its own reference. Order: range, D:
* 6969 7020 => 7005.66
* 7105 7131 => 7122.77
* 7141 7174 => 7165.54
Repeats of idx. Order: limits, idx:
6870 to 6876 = 172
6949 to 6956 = 167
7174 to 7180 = 159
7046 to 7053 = 167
